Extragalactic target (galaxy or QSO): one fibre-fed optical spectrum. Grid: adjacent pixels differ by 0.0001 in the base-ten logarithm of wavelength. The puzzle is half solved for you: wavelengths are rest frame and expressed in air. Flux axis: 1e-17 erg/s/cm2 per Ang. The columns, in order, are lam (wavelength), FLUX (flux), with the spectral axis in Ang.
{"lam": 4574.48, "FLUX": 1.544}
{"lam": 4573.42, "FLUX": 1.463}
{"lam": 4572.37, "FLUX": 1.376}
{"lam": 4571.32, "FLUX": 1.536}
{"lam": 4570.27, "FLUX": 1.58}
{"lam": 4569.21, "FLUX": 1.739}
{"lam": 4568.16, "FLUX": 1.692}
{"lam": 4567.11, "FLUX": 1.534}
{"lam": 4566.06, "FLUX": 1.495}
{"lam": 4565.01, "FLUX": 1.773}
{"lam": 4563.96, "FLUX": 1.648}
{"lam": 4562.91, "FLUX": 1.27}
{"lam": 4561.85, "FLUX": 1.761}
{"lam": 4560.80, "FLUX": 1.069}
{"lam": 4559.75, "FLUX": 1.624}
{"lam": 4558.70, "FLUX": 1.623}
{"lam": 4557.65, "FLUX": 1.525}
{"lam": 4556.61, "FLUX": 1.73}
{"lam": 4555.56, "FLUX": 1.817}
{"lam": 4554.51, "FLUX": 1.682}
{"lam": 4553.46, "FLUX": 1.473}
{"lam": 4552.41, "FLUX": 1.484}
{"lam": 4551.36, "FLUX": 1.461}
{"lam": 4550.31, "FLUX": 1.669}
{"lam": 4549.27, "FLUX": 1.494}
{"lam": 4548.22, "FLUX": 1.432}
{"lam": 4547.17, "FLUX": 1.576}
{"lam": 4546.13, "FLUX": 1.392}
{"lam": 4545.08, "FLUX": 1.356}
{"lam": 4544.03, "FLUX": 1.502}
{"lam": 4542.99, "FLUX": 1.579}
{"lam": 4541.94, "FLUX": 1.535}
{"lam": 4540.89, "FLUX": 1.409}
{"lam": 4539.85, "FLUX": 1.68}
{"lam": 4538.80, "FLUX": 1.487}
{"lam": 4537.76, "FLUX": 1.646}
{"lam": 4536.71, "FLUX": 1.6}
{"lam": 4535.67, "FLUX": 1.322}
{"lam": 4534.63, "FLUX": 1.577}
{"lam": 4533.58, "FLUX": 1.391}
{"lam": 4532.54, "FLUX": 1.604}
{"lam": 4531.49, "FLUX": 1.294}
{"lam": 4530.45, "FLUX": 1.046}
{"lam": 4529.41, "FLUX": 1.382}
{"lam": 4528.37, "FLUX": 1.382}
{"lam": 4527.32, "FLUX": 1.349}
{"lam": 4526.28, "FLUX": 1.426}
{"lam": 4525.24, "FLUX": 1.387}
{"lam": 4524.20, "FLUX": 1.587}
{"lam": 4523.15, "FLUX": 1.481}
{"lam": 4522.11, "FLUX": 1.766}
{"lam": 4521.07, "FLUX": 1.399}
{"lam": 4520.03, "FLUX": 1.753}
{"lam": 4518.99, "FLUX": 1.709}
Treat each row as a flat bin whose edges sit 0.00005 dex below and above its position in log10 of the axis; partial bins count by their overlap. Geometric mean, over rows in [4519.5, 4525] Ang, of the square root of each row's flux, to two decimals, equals 1.26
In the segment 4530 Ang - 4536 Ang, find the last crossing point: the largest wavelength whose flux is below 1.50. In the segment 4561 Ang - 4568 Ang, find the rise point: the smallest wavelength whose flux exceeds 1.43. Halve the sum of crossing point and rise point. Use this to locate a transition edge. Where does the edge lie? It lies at 4548.8 Ang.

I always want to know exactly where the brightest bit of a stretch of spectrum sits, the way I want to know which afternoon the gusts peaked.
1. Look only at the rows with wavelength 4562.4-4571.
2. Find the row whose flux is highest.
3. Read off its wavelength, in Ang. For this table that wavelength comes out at 4565.01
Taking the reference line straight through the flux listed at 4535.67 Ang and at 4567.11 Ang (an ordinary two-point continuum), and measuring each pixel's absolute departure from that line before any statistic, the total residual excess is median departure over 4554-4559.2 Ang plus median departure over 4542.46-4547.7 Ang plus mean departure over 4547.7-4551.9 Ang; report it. 0.45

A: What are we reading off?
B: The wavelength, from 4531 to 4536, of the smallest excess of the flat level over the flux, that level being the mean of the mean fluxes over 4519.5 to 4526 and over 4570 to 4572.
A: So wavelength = 4532.54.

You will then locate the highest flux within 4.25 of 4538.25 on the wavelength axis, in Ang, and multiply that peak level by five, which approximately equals 8.4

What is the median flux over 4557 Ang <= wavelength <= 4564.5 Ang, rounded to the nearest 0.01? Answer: 1.62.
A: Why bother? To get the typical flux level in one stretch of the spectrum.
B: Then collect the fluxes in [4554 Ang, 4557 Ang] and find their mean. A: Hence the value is 1.74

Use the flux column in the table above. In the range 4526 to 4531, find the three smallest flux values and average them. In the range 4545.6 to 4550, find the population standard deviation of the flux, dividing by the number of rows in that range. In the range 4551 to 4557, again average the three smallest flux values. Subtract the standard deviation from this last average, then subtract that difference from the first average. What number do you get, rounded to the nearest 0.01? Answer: -0.14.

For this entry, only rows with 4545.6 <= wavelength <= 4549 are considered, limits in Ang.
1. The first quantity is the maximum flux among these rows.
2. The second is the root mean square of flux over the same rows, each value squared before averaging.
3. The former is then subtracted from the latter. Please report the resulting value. -0.11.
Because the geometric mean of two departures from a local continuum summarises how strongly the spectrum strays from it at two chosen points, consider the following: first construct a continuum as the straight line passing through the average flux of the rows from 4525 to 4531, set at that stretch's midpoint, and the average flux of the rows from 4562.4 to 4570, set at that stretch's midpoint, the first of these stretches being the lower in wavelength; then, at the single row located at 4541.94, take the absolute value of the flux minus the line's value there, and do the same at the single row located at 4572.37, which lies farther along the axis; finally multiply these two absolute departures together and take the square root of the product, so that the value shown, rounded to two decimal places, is 0.17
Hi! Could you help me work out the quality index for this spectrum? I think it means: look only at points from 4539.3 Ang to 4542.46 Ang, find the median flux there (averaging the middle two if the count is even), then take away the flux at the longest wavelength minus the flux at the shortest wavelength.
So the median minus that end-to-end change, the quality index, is 1.7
